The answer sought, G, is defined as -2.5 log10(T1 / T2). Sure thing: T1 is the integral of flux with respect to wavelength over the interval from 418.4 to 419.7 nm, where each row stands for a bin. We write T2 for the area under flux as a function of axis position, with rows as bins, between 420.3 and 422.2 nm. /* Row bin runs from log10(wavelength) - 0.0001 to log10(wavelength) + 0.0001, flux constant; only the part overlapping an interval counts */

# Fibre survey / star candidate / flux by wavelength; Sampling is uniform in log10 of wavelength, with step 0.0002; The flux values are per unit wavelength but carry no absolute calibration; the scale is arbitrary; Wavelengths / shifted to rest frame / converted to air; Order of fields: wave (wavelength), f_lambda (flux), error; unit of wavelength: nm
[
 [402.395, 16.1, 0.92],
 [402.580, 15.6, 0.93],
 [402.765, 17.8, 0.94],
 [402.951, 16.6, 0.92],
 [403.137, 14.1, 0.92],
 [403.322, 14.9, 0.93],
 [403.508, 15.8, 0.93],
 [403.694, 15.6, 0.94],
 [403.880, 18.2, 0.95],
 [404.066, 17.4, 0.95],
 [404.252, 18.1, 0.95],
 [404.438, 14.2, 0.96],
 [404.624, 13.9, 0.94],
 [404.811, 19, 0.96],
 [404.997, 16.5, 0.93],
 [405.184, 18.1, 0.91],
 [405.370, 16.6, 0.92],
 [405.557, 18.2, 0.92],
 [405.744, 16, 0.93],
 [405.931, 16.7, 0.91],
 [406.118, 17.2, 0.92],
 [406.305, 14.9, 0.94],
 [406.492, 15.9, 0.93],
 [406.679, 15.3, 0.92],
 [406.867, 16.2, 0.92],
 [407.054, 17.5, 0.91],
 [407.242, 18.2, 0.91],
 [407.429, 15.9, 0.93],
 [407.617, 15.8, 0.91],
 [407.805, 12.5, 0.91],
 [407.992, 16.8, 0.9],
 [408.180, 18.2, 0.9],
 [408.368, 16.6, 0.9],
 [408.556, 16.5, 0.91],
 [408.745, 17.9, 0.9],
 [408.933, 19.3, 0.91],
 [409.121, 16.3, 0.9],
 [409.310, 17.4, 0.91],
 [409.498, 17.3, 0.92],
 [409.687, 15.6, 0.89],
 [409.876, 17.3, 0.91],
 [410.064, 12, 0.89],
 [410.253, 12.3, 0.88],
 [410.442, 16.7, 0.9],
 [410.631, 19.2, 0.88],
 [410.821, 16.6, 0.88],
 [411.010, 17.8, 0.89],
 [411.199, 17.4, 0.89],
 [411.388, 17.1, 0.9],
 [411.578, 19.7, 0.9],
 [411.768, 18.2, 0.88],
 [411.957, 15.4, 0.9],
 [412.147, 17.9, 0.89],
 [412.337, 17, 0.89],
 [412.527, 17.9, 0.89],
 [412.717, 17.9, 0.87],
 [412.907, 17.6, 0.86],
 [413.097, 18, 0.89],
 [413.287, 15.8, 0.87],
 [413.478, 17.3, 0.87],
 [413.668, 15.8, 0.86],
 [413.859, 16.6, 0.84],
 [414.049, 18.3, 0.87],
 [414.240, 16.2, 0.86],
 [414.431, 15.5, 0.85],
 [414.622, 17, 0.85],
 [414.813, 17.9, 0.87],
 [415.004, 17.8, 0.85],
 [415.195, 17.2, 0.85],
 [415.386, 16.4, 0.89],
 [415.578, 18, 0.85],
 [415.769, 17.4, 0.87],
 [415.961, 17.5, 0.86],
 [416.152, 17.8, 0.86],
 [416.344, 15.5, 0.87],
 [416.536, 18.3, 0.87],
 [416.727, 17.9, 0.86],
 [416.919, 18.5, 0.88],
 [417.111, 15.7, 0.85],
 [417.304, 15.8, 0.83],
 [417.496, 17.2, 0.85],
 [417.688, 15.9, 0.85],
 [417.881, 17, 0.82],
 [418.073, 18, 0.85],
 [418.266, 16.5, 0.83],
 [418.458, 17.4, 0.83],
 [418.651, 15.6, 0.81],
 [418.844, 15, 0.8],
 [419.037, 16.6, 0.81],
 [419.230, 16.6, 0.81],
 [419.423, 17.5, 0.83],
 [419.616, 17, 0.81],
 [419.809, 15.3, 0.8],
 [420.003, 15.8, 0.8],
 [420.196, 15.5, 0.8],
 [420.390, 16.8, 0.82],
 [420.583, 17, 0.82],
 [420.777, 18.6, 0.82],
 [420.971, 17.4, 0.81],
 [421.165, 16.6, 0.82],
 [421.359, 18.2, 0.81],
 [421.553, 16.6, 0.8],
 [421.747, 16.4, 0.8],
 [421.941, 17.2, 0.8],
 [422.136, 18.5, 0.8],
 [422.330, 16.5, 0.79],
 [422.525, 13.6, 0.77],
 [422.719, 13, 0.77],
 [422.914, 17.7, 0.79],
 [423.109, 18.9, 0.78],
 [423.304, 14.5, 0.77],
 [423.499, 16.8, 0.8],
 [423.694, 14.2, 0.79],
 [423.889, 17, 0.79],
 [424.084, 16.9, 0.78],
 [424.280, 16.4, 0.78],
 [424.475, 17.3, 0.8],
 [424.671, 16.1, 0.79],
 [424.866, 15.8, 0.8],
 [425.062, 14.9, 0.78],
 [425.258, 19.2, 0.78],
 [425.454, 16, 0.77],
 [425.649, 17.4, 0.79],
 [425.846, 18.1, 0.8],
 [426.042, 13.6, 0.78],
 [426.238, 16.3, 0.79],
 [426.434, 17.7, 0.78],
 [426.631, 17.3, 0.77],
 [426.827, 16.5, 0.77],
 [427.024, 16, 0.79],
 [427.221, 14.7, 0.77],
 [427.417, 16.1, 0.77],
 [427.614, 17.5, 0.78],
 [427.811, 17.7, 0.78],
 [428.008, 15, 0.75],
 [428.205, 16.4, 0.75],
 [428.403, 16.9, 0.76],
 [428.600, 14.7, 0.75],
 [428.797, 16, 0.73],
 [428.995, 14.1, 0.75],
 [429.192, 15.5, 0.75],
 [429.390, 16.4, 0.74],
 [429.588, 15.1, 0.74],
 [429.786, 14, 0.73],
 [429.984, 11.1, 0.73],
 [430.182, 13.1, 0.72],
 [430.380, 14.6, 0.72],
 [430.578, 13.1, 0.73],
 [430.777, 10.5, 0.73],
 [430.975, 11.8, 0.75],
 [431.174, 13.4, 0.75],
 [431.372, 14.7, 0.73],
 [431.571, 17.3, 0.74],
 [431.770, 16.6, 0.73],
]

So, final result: 0.5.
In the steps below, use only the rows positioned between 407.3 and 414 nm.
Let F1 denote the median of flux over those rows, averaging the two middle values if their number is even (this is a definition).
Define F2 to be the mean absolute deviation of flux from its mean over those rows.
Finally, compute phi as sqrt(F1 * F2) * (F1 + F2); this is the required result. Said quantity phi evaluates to 84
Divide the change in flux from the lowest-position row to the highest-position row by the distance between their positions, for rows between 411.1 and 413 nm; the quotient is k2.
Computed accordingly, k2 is 0.1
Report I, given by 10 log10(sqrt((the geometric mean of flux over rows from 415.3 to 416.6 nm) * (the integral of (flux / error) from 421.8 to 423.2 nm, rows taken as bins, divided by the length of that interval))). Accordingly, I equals 12.8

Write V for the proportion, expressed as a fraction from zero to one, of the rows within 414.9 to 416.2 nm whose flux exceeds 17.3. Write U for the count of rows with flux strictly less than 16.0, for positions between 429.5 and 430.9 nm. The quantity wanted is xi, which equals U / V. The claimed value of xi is 10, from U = 7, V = 0.7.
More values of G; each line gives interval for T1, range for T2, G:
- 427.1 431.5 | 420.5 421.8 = -1.1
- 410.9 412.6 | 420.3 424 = 0.8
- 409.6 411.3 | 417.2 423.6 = 1.5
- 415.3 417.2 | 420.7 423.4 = 0.3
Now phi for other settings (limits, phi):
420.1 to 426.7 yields 79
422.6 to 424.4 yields 92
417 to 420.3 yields 61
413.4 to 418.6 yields 67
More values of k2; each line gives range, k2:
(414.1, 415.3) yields 1.0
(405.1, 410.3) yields -1.1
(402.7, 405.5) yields -0.5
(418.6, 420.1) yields 0.1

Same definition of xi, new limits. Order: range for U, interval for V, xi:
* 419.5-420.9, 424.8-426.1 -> 7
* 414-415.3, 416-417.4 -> 2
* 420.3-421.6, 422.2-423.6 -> 0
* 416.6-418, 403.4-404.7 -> 7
